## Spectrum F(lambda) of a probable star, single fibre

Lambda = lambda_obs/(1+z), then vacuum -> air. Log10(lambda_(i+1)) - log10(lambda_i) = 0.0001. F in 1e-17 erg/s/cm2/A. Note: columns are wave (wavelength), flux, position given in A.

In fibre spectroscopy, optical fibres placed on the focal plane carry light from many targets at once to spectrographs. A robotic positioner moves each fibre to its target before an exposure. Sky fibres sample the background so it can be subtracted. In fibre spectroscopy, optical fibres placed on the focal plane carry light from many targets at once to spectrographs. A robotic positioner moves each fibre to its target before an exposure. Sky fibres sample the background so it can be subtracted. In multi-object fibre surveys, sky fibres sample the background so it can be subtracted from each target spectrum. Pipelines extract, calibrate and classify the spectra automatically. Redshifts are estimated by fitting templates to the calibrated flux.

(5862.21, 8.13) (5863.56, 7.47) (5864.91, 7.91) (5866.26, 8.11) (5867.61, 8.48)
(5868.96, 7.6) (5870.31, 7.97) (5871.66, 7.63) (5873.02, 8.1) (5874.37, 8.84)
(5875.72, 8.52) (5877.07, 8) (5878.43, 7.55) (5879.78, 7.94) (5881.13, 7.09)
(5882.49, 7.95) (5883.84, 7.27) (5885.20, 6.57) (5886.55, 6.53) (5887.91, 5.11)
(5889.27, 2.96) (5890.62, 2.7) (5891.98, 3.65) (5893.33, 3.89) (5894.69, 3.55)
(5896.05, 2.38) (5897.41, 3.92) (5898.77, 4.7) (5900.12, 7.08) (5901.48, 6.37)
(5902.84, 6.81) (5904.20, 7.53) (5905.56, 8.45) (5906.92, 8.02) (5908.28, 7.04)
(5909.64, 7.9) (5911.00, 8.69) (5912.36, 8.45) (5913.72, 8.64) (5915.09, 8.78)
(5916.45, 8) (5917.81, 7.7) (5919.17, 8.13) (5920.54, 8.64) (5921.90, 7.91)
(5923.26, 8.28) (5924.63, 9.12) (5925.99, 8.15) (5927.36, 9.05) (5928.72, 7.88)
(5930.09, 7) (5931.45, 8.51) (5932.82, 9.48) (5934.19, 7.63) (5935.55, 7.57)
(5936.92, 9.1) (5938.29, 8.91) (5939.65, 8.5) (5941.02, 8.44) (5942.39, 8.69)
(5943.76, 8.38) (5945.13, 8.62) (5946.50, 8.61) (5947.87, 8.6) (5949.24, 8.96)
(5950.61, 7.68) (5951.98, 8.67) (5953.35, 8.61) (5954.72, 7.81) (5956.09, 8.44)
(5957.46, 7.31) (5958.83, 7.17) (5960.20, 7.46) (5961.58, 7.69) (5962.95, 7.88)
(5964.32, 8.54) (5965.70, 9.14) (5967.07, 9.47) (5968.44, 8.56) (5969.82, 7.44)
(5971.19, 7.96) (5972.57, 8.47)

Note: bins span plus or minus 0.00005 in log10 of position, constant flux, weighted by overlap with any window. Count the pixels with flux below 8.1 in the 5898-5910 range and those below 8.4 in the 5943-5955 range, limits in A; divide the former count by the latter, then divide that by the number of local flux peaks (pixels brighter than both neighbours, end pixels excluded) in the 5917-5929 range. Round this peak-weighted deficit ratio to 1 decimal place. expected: 0.9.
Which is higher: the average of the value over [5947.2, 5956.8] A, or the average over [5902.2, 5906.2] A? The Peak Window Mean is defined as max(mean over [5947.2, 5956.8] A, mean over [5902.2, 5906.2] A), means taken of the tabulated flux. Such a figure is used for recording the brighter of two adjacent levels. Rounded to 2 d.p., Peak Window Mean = 8.40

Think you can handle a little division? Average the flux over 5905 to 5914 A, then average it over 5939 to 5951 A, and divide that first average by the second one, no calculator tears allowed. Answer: 0.96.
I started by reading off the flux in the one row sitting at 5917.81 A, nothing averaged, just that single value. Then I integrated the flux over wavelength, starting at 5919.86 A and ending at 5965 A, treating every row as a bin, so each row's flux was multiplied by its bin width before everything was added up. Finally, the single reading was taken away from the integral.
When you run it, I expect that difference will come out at 366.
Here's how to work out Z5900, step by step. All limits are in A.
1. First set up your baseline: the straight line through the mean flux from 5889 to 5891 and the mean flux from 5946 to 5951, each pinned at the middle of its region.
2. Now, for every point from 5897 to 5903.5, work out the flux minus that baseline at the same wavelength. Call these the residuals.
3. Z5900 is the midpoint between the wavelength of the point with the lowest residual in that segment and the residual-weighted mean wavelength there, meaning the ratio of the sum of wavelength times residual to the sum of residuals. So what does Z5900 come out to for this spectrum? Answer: 5899.2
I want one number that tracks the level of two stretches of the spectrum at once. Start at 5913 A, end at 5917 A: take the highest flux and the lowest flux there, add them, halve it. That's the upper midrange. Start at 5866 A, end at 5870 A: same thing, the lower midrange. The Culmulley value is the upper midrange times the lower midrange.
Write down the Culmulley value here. 67.5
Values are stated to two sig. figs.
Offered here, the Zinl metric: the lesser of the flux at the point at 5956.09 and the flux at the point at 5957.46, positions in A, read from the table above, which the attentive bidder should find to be 7.3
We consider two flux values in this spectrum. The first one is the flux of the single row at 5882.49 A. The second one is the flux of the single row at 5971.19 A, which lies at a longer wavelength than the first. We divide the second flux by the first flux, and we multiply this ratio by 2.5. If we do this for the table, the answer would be 2.50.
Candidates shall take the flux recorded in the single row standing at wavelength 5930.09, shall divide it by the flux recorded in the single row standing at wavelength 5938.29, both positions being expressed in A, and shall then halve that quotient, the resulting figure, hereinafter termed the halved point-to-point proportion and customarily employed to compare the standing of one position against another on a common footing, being 0.39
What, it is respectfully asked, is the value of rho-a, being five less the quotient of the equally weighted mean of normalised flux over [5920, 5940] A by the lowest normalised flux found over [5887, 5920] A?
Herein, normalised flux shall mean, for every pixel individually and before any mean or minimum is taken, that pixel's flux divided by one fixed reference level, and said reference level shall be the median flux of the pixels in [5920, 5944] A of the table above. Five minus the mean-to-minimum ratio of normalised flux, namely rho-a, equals 1.5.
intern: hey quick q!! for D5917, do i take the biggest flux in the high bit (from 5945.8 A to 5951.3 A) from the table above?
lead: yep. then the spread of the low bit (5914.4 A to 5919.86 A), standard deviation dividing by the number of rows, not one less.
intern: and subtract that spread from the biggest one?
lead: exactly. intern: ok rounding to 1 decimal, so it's 8.6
